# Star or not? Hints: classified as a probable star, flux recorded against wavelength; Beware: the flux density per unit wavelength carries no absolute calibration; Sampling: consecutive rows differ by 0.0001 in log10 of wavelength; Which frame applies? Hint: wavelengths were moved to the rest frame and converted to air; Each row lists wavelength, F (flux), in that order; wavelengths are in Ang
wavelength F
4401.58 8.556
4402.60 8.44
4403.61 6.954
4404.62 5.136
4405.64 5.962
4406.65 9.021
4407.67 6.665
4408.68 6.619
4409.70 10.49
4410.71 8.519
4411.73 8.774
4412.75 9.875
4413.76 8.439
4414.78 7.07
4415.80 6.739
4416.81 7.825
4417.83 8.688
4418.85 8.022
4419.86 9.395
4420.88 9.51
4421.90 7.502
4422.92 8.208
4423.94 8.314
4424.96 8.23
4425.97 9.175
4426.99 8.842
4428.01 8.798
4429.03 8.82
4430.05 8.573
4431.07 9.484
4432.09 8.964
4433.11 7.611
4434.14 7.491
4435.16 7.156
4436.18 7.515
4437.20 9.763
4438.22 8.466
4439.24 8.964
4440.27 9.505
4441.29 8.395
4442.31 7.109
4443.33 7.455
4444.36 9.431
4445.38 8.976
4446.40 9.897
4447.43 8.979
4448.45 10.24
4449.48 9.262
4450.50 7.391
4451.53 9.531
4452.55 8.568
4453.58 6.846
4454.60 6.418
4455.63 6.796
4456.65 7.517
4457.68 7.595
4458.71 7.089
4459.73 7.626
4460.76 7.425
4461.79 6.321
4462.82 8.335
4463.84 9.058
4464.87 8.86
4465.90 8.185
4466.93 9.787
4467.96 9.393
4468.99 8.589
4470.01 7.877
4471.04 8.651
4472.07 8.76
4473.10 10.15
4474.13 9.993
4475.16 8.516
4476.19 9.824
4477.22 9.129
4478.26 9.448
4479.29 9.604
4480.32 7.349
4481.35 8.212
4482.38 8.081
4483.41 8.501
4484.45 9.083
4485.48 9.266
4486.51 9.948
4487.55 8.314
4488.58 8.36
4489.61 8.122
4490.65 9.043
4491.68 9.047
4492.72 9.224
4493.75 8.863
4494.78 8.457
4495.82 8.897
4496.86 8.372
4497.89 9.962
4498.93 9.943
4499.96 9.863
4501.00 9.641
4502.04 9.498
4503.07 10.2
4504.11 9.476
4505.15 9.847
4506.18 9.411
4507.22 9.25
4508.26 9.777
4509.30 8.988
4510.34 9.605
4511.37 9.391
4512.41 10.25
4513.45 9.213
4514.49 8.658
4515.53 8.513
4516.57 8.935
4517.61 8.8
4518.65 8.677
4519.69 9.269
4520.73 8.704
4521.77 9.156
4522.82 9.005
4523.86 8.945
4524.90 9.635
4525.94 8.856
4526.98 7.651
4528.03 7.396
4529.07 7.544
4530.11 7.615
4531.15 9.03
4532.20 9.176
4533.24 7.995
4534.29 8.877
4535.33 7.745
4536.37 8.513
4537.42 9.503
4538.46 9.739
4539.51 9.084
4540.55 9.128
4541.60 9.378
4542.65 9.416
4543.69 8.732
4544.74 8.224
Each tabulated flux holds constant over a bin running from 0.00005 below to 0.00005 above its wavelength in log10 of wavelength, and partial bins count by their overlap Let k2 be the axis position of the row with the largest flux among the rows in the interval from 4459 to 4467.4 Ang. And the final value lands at 4466.93 Ang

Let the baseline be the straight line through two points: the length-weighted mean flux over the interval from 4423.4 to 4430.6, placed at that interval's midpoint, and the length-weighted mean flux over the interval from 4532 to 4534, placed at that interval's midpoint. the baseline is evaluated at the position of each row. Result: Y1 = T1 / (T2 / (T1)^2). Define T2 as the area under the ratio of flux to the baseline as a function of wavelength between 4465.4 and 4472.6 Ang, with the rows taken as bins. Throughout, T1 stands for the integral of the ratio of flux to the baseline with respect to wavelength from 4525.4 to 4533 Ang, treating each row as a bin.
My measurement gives 53.1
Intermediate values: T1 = 7.30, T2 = 7.32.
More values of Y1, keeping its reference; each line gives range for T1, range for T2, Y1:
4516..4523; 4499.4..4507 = 45.5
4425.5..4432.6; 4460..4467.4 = 55.4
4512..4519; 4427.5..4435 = 54.7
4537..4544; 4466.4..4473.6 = 59.5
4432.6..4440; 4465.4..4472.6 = 46.4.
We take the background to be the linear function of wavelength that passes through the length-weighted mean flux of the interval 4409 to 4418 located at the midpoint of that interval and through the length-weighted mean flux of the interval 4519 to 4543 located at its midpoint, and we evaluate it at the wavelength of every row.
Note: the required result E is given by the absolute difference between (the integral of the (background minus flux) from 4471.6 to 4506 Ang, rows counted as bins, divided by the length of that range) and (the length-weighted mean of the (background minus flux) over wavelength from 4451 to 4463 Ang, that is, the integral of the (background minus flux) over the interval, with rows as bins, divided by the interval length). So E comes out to 1.56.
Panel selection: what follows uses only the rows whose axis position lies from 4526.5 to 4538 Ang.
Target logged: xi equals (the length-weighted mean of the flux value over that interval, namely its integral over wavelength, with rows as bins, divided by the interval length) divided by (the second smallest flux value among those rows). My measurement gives 1.099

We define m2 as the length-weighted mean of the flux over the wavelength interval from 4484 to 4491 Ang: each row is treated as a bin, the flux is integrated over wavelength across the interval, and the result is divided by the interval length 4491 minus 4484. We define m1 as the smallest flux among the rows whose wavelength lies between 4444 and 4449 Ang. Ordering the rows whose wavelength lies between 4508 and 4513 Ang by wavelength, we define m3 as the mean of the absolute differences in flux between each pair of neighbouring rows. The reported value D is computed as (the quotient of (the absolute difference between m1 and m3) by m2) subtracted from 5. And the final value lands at 4.06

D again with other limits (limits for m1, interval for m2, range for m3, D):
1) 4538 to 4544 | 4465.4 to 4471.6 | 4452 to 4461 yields 4.07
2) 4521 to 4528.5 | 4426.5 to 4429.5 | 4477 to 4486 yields 4.23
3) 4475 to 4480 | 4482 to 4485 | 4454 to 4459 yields 4.06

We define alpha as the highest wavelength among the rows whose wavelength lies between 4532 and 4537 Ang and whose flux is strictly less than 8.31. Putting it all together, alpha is 4535.33 Ang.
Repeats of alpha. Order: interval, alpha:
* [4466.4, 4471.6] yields 4470.01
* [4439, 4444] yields 4443.33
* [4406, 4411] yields 4408.68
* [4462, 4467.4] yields 4465.90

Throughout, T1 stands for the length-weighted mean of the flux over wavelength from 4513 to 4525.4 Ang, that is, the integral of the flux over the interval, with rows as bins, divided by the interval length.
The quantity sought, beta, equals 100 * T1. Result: 895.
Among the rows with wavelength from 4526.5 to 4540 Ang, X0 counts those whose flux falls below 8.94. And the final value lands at 8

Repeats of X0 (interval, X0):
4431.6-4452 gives 9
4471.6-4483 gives 5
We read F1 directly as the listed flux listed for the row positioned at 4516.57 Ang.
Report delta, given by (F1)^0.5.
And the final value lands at 2.99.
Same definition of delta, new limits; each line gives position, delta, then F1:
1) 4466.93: 3.13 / 9.787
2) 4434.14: 2.74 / 7.491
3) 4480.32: 2.71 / 7.349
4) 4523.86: 2.99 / 8.945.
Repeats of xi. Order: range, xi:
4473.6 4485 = 1.100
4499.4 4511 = 1.038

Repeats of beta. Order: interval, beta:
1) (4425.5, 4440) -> 855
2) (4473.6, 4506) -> 910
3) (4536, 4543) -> 925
